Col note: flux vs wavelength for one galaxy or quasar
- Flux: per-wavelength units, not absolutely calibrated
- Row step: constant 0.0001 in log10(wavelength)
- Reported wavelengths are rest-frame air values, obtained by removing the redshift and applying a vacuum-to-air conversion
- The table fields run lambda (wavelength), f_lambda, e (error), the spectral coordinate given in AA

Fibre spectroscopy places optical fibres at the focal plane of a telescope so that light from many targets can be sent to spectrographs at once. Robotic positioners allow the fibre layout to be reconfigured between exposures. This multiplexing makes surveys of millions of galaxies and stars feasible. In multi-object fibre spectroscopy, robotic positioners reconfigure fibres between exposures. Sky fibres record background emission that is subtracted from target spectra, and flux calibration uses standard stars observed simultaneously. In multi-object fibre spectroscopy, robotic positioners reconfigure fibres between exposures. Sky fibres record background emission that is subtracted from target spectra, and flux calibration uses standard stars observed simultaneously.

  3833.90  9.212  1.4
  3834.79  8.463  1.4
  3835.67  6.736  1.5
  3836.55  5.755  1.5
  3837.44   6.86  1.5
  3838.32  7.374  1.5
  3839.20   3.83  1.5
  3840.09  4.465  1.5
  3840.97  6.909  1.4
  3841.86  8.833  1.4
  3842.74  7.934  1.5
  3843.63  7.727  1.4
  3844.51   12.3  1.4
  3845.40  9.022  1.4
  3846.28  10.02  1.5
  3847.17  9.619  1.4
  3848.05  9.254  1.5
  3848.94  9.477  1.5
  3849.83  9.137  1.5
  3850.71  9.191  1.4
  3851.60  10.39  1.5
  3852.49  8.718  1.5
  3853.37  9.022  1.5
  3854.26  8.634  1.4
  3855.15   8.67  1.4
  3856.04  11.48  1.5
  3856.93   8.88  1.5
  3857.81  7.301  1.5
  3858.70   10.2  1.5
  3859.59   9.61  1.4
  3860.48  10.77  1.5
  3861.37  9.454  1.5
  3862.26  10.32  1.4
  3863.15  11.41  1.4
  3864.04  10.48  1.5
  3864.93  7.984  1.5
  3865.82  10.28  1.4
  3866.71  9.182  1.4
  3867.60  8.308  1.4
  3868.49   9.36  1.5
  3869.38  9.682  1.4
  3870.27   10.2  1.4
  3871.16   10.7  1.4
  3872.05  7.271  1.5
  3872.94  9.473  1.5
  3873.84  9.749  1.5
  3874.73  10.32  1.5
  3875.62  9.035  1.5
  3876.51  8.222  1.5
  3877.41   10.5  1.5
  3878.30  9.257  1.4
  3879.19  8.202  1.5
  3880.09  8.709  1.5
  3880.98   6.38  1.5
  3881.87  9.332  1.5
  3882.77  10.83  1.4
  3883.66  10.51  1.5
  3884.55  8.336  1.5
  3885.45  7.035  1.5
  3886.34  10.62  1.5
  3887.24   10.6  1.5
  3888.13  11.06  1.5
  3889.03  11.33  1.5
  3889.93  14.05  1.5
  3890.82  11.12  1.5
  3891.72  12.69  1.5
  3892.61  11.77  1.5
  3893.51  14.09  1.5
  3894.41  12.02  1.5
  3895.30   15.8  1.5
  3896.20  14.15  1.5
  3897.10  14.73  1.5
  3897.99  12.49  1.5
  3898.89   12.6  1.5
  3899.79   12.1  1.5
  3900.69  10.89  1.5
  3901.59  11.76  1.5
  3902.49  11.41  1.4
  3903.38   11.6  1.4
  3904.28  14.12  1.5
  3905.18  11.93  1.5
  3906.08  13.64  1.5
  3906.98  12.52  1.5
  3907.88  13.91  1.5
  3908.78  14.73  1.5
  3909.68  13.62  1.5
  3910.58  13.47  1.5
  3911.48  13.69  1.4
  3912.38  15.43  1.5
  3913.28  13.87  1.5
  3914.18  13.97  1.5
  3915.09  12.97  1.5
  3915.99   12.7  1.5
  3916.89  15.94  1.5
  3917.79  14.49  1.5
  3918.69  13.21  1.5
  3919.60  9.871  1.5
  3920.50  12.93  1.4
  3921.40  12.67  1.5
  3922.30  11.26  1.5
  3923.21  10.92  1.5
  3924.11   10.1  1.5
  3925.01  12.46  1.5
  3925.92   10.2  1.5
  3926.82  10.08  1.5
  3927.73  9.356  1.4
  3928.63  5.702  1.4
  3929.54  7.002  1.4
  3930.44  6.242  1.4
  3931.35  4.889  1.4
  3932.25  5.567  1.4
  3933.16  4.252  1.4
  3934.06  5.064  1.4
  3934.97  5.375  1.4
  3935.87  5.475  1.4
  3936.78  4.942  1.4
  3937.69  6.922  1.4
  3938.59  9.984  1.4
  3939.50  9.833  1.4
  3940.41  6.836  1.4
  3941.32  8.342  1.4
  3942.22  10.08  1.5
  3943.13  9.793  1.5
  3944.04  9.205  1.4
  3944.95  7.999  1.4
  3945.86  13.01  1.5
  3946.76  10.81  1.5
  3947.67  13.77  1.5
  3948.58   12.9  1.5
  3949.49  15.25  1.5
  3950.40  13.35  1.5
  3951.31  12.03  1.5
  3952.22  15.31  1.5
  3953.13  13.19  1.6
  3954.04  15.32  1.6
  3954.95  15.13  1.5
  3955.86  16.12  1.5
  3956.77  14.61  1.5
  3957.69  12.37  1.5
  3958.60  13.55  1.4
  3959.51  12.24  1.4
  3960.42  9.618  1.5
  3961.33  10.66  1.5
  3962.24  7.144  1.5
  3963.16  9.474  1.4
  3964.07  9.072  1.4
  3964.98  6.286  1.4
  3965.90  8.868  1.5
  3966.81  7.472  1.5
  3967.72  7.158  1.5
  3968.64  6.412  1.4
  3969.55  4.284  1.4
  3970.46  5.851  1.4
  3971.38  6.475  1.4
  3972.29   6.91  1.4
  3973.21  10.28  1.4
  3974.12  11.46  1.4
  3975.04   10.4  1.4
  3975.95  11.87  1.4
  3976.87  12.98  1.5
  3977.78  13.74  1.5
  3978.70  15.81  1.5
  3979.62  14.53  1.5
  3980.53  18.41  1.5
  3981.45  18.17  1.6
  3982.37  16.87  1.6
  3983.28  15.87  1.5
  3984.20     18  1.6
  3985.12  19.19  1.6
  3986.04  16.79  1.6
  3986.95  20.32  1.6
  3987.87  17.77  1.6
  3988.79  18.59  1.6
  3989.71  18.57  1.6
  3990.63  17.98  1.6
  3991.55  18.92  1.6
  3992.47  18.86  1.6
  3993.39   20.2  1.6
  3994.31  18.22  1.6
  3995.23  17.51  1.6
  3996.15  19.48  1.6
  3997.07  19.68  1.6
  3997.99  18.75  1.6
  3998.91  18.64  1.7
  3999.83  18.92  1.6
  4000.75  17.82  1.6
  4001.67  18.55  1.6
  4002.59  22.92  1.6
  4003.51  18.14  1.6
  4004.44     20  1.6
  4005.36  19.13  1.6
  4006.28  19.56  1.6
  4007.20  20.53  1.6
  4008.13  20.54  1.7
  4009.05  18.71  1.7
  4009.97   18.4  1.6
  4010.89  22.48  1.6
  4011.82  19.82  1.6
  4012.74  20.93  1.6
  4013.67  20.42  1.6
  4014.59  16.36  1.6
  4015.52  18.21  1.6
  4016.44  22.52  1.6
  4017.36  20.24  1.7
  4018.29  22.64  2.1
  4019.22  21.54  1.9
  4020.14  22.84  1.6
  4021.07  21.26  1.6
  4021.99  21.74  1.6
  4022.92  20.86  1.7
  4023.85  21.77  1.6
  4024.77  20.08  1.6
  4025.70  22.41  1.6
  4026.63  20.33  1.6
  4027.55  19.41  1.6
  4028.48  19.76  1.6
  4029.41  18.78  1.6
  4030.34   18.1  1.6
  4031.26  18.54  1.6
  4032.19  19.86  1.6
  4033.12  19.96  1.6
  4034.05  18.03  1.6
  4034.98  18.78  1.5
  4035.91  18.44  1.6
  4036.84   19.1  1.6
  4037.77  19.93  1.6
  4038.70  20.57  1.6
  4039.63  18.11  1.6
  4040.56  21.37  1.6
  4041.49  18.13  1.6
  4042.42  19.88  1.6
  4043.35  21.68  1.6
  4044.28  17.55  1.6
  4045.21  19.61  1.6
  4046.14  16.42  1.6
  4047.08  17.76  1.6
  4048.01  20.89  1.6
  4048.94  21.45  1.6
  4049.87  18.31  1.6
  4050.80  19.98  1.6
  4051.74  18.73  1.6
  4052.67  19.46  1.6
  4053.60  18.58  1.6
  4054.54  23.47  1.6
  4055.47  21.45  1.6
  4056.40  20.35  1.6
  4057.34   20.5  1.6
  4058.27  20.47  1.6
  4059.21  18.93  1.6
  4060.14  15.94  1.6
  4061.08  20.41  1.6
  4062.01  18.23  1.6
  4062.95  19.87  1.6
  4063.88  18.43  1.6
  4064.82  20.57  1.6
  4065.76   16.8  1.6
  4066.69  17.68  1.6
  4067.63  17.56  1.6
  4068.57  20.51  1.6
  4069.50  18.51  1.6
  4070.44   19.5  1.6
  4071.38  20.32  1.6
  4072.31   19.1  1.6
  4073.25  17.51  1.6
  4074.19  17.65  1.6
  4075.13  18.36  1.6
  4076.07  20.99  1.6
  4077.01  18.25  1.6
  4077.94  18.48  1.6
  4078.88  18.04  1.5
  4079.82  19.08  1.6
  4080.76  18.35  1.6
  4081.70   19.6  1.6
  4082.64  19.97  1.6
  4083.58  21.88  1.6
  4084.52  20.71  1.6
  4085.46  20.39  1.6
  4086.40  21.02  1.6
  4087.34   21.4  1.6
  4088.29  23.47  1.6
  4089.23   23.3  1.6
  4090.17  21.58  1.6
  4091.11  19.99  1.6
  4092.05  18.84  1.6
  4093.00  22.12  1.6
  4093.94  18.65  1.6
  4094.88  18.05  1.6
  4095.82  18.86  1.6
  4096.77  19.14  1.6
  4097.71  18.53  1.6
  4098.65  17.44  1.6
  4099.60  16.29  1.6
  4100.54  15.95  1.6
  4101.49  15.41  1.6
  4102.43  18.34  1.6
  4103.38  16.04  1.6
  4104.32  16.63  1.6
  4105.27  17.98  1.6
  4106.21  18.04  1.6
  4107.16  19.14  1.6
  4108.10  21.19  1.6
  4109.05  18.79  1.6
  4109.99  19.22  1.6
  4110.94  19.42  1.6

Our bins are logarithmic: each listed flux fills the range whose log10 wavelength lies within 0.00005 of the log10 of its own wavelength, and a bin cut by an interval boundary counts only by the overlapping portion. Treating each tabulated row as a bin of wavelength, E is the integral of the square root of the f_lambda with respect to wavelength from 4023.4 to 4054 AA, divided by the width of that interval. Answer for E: 4.41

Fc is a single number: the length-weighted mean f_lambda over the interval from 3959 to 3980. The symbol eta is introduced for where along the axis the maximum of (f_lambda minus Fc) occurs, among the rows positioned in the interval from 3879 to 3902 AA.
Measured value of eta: 3895.30 AA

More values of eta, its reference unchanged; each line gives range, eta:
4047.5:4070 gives 4054.54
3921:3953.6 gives 3952.22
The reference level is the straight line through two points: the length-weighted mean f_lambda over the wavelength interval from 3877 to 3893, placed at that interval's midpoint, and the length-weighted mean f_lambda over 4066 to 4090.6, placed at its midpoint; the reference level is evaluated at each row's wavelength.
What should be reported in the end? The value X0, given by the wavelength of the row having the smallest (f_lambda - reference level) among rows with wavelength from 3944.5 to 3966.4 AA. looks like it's 3964.98 AA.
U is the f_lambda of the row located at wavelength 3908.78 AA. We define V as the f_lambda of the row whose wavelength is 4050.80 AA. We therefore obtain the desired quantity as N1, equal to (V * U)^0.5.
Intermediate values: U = 14.73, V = 19.98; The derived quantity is 17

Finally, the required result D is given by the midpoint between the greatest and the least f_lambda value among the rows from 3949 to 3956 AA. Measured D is 14.1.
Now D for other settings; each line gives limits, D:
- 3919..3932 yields 8.9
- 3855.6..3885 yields 8.9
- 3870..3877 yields 9.0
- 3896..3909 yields 12.8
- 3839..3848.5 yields 8.1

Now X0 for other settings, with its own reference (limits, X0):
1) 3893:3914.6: 3900.69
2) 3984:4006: 3986.04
